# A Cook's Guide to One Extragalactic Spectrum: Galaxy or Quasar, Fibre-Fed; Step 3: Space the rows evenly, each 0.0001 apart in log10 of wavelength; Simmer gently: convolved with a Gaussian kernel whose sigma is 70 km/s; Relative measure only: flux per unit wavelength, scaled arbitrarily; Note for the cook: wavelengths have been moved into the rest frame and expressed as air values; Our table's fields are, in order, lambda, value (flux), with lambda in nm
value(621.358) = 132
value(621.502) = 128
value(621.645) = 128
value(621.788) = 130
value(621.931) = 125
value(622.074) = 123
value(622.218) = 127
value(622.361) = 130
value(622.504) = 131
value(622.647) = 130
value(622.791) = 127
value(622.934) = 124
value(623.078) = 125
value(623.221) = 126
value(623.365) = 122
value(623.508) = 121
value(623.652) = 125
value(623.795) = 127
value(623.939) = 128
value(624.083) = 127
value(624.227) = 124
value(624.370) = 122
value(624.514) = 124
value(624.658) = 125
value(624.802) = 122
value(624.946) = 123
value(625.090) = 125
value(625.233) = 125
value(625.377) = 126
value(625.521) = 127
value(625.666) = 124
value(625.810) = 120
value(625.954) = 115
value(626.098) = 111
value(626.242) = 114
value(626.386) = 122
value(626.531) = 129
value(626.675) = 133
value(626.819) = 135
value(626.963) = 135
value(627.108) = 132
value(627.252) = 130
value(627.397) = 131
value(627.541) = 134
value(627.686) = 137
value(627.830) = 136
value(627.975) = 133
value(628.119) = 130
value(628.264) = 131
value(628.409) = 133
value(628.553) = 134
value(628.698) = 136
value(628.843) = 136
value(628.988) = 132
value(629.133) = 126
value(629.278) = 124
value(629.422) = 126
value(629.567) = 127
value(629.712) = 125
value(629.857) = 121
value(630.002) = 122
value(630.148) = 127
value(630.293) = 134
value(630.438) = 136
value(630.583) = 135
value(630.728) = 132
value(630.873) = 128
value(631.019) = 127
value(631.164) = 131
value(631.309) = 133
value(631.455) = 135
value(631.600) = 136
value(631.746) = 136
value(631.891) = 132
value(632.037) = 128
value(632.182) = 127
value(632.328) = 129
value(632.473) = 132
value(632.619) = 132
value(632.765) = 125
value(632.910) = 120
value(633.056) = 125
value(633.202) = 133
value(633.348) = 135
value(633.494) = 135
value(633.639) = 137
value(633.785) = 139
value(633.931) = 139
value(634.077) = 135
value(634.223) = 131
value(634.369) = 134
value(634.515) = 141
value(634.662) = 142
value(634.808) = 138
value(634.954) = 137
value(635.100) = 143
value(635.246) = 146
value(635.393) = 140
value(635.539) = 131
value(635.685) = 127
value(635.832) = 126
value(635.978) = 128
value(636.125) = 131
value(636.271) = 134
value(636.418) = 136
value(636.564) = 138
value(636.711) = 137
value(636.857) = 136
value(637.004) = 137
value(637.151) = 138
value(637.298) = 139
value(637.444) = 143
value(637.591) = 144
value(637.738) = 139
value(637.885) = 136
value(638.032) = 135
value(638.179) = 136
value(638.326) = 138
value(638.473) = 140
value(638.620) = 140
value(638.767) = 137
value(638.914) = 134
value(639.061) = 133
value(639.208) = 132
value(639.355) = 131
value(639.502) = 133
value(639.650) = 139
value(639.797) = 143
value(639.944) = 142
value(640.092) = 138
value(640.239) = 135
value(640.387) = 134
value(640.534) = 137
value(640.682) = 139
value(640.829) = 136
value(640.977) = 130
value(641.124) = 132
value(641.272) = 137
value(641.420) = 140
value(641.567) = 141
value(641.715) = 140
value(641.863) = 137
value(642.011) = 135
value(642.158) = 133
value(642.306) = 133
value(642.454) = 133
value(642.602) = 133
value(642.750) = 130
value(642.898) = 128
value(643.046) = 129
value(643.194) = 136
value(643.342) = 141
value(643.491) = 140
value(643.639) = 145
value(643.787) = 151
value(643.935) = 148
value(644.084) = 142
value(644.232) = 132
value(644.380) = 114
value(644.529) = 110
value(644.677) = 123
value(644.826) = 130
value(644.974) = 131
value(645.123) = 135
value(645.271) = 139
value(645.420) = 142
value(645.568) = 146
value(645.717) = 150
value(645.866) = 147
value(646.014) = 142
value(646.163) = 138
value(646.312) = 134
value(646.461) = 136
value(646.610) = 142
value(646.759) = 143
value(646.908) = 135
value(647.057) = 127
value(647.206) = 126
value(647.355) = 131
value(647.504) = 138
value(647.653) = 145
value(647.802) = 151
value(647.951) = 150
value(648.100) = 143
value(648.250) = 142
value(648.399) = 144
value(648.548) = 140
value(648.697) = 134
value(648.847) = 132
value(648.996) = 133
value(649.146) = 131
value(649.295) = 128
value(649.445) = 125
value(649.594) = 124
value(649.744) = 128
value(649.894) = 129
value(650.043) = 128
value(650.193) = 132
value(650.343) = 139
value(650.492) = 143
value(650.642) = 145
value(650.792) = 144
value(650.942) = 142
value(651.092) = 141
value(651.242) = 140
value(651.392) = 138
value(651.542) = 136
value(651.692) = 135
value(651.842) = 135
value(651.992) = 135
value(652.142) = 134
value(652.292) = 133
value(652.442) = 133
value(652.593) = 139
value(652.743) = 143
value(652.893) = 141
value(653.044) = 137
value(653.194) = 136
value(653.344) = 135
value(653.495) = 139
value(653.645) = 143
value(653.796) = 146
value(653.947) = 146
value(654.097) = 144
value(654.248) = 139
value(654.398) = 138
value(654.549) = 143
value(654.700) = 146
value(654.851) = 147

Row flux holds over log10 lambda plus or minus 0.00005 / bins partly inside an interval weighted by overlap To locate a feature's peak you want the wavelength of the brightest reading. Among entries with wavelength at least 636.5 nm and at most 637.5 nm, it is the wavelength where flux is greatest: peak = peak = 637.444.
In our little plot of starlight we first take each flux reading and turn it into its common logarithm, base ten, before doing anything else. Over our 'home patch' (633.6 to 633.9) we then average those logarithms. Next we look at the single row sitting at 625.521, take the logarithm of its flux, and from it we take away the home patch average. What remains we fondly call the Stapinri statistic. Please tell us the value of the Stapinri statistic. -0.036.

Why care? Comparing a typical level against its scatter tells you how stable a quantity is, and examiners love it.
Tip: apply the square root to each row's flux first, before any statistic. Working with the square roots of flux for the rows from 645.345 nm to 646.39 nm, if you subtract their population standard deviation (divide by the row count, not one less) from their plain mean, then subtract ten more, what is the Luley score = 1.7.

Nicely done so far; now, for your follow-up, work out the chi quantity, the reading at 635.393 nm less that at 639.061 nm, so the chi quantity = 7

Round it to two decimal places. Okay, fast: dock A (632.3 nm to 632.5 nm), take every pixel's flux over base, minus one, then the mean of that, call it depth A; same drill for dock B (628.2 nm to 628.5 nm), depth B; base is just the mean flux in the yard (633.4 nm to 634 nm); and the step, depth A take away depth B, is -0.01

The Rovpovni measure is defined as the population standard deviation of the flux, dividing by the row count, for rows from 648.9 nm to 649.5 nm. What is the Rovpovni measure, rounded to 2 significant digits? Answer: 3.0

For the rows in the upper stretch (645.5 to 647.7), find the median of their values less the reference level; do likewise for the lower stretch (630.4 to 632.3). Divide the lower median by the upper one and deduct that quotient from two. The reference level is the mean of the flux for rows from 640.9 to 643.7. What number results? 3.3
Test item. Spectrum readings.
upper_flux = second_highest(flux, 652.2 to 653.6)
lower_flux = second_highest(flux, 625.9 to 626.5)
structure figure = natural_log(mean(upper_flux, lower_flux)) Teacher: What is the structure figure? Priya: 4.85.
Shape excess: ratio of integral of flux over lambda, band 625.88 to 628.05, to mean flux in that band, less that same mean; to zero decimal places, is -126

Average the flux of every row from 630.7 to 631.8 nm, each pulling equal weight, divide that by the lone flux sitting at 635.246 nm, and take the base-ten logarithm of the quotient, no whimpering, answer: -0.04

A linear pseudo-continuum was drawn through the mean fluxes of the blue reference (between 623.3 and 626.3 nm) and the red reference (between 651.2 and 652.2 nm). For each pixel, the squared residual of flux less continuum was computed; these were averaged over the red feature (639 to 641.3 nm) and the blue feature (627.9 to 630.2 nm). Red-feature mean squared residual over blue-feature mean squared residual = 1.03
